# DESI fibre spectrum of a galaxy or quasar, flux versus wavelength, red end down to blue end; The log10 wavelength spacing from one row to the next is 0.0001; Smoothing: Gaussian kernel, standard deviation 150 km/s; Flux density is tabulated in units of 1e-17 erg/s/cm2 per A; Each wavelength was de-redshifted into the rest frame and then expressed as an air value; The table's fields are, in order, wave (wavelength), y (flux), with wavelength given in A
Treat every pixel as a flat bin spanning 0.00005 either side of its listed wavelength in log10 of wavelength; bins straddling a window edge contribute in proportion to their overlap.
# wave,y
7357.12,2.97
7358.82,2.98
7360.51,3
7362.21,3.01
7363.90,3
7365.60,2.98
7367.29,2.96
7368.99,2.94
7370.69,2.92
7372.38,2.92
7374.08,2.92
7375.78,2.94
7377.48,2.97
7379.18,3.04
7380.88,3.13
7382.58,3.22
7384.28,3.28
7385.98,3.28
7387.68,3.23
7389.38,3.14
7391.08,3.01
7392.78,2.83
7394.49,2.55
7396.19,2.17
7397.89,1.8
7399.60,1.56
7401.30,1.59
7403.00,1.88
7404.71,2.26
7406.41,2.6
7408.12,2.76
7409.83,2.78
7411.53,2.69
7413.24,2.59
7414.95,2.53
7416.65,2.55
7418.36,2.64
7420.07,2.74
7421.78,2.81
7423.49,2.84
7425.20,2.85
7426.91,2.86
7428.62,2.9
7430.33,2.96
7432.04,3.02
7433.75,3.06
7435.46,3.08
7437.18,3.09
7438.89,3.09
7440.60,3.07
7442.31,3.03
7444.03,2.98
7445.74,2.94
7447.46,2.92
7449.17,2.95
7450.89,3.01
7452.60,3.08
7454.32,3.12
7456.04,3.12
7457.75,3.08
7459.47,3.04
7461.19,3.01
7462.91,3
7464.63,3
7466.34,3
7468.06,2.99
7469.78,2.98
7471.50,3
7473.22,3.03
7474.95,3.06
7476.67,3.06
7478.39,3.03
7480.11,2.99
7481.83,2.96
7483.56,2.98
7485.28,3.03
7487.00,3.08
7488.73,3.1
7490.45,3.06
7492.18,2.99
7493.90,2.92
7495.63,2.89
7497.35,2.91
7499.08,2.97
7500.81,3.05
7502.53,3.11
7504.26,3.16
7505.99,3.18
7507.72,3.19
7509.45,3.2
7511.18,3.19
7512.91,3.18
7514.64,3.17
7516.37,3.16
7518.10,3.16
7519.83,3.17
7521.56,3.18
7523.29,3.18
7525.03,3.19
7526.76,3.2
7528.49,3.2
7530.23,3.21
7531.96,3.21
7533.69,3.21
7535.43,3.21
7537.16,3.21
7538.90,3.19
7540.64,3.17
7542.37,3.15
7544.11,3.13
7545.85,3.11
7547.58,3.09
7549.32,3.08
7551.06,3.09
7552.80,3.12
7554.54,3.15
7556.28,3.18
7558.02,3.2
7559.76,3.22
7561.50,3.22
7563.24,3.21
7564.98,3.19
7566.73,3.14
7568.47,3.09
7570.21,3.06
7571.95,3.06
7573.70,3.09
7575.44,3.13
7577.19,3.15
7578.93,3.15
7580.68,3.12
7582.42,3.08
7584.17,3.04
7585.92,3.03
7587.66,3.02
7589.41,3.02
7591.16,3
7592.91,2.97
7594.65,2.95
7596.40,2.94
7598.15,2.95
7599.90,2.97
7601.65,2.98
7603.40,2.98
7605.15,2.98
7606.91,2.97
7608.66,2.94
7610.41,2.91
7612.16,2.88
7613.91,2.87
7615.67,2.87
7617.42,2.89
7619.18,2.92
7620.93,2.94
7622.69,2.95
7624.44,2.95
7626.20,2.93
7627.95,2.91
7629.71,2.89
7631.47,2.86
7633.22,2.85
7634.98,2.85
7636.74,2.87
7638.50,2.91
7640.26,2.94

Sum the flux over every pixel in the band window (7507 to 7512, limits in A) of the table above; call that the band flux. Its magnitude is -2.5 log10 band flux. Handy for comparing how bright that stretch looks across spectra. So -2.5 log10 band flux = -2.45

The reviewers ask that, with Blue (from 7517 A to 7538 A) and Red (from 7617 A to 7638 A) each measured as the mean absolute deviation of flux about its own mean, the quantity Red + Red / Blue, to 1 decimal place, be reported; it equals 2.2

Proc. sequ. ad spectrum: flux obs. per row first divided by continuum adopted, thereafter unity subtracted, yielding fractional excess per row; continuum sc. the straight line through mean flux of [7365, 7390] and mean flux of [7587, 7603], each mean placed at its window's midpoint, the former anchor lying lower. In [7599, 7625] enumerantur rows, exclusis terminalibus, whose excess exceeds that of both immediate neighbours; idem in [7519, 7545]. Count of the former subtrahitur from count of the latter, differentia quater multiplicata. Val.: 0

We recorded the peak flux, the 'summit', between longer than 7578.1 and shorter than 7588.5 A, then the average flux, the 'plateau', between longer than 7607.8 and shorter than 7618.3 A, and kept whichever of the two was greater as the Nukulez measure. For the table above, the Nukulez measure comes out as 3.15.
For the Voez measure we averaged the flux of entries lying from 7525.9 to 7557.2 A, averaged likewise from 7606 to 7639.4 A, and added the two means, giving 6.06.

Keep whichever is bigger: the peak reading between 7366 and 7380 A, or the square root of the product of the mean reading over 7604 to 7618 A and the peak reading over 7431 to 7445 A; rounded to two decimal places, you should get 3.04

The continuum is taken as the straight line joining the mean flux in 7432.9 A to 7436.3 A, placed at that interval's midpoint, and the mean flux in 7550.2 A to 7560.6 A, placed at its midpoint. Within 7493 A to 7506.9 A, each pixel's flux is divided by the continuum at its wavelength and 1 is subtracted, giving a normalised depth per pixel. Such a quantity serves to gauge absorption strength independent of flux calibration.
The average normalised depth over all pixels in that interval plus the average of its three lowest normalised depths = -0.10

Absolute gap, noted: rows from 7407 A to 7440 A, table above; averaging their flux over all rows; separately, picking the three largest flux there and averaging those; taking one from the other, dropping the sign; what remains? 0.25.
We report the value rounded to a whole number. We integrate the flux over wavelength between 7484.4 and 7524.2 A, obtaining 123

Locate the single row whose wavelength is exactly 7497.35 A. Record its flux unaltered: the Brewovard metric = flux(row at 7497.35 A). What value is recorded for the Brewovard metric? 2.91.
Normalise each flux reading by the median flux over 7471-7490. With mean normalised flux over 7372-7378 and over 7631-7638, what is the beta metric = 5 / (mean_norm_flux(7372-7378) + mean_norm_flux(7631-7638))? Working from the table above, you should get 2.61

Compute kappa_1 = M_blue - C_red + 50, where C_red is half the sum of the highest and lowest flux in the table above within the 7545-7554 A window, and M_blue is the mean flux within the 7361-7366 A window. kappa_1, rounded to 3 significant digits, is 49.9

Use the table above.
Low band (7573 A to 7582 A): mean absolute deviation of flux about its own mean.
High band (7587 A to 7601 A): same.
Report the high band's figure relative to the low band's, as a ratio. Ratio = 1.5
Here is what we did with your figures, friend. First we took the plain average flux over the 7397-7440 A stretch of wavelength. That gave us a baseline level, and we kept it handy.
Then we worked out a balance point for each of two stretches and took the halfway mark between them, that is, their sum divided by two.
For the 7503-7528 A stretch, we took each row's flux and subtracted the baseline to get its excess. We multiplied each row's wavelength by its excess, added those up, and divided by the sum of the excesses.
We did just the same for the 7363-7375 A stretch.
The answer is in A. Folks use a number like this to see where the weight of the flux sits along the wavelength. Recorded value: 7442.1 A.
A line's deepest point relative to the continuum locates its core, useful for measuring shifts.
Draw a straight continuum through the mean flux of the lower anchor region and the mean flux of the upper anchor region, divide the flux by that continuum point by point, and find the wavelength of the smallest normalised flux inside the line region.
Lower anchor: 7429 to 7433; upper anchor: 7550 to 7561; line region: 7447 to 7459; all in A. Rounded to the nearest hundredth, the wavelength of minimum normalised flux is 7447.46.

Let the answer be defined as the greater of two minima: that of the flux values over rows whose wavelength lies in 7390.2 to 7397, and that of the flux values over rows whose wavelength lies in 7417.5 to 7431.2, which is 2.64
